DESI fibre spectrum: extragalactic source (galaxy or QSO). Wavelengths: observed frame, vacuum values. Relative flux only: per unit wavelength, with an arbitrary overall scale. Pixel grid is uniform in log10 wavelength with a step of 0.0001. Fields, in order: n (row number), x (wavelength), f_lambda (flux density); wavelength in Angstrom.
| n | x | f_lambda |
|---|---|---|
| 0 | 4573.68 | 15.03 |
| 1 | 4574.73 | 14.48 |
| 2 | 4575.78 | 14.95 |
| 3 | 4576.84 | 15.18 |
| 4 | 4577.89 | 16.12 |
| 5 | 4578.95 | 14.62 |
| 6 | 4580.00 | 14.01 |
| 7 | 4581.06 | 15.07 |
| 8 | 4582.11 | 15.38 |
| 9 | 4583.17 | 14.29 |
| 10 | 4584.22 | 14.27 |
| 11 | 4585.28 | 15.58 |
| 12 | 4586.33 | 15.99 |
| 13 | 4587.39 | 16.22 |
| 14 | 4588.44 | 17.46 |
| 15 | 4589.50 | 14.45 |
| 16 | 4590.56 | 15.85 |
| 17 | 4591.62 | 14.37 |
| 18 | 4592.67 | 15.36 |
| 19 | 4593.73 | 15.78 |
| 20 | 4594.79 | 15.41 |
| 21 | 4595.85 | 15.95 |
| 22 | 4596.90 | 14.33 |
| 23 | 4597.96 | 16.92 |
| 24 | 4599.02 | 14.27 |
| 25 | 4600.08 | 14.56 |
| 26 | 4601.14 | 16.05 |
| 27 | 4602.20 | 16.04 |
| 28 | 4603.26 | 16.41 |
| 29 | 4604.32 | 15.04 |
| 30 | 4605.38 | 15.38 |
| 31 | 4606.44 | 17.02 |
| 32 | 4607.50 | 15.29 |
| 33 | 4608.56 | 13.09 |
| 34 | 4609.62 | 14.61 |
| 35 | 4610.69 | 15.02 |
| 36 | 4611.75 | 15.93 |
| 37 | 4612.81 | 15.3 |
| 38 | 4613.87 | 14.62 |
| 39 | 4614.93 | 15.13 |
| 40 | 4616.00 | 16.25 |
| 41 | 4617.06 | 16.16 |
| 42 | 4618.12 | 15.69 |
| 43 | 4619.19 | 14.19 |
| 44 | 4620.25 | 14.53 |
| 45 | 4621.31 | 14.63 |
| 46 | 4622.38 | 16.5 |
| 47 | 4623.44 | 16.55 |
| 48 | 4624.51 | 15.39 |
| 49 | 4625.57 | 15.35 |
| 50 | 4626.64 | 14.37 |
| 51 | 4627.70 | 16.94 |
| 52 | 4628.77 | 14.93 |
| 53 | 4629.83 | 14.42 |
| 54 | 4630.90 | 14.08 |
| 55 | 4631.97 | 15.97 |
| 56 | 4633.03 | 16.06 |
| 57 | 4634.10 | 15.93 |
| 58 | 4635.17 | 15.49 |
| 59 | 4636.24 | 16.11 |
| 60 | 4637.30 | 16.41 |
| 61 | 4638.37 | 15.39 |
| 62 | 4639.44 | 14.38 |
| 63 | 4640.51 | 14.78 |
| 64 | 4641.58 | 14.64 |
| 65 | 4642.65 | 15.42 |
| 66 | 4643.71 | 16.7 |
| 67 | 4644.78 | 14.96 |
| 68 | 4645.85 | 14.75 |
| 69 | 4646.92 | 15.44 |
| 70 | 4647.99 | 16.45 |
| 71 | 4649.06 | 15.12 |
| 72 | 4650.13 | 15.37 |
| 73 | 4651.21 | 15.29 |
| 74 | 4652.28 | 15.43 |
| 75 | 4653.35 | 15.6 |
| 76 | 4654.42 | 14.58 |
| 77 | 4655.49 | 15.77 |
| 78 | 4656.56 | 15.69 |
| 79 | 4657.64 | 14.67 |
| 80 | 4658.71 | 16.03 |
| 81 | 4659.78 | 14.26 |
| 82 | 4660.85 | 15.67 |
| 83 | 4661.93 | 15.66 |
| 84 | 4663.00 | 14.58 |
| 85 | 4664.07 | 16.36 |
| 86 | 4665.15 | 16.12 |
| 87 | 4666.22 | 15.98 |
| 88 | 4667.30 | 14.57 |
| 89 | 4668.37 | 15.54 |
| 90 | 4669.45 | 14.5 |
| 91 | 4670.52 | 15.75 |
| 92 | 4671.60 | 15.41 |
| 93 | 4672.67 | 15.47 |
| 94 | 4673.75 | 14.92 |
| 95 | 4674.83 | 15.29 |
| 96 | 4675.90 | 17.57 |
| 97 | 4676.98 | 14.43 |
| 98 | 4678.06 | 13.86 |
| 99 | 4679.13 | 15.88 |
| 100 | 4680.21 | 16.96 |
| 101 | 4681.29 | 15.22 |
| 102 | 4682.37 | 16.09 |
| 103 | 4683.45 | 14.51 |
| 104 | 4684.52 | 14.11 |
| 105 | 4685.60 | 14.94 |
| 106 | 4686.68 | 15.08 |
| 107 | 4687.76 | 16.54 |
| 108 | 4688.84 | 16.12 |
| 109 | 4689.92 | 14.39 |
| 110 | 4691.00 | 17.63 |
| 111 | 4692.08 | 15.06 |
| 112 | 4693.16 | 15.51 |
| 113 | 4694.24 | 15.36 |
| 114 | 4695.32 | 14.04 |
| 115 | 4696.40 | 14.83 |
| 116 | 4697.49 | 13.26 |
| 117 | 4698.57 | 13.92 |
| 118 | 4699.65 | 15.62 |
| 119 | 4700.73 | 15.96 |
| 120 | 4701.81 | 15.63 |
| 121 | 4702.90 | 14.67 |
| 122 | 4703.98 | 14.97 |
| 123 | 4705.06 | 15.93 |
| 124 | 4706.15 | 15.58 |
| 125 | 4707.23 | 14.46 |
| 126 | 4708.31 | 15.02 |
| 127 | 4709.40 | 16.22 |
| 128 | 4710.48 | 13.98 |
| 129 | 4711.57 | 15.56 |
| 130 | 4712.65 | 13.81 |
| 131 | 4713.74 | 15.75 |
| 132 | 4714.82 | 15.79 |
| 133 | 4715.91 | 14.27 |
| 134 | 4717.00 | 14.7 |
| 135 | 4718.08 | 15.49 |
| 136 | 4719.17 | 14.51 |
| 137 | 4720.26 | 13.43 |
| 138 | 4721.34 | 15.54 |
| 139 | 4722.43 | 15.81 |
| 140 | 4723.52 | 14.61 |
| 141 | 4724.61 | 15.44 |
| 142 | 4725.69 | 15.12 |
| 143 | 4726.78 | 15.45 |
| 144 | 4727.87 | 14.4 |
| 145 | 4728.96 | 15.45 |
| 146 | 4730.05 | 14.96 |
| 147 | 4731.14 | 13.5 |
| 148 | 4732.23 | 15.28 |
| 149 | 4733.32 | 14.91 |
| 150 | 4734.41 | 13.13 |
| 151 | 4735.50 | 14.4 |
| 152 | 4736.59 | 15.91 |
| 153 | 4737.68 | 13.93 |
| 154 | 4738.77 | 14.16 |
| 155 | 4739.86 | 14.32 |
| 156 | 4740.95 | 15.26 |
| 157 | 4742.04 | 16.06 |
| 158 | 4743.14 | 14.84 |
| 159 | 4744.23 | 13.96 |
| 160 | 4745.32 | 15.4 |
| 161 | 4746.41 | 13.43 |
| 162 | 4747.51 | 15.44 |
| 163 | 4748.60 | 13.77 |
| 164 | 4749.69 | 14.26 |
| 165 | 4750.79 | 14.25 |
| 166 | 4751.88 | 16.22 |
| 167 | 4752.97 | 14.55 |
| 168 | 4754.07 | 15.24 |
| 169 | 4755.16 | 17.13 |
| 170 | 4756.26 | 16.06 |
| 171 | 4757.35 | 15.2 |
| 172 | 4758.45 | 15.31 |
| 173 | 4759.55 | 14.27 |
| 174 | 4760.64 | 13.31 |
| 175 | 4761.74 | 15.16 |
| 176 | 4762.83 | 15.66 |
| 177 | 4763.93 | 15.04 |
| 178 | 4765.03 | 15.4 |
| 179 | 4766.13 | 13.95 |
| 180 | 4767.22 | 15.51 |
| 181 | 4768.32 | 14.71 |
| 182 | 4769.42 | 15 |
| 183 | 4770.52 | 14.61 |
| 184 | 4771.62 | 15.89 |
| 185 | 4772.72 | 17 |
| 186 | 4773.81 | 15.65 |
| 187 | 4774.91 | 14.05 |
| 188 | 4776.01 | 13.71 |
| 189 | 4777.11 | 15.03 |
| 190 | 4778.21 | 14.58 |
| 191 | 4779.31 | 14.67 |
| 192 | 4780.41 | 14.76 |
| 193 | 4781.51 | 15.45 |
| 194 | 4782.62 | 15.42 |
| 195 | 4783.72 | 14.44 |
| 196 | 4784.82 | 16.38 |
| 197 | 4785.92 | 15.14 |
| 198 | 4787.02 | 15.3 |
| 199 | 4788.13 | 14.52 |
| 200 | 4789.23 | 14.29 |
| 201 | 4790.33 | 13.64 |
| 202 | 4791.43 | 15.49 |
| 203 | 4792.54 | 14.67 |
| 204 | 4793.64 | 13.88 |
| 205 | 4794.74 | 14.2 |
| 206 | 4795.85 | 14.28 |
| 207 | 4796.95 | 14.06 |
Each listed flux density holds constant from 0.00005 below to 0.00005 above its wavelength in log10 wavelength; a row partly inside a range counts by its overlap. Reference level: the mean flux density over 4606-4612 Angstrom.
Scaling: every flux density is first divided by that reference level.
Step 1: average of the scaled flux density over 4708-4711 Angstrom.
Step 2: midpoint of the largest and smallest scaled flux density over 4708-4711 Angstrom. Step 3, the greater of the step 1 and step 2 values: 1.00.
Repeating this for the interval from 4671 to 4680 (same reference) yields 1.04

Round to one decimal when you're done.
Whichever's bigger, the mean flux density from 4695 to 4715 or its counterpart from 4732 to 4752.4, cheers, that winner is 15.0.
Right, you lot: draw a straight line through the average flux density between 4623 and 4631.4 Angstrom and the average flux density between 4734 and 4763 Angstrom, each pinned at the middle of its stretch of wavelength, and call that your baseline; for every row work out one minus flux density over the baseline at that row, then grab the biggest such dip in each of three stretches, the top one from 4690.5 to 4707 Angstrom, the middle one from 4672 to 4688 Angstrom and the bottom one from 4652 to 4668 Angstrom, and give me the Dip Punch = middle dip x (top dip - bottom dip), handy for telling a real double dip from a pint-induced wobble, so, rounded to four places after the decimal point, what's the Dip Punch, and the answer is 0.0047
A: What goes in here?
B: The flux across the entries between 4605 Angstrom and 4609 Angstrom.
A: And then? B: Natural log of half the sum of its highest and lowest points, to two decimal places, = 2.71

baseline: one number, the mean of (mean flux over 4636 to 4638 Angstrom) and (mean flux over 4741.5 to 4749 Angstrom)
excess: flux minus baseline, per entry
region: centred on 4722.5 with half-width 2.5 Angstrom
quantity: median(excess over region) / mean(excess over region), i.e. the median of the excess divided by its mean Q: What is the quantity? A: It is 0.1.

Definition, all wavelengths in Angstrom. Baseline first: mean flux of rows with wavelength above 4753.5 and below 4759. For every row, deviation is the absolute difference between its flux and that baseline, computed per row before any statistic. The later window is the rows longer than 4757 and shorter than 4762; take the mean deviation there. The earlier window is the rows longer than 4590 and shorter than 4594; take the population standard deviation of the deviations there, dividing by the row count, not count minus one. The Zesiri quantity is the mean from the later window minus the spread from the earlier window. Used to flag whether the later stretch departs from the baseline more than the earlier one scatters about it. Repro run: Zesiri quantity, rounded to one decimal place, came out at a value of 0.6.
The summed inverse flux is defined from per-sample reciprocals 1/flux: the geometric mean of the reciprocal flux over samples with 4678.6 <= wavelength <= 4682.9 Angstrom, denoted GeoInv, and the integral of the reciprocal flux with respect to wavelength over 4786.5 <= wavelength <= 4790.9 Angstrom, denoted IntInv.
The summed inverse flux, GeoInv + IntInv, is 0.368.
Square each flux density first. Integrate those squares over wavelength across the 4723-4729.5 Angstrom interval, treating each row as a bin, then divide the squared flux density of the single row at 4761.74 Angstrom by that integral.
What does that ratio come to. 0.155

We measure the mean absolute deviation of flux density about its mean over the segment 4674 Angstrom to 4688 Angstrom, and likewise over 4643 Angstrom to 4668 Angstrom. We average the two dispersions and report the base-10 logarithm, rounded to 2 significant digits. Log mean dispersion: -0.14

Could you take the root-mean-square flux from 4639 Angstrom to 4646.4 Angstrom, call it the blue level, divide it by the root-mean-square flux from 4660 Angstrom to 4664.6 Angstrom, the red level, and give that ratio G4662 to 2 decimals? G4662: 0.97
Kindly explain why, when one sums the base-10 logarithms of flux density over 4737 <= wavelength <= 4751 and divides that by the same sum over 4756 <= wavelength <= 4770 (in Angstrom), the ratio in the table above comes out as 0.989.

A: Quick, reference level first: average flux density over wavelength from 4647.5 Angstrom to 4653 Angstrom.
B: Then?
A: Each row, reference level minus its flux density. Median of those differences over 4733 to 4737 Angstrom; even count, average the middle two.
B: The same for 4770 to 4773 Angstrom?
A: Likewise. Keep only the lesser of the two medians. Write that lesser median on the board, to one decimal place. -0.4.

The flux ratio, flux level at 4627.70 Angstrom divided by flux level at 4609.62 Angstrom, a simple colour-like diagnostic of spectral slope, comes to 1.16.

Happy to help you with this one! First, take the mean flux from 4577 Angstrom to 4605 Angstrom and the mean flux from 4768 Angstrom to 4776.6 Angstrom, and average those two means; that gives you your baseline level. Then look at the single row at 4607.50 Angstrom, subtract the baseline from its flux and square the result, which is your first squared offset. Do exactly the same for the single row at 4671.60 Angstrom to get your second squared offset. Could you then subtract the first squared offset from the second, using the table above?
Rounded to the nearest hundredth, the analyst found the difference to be 0.03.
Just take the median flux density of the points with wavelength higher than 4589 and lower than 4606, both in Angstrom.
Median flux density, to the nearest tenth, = 15.4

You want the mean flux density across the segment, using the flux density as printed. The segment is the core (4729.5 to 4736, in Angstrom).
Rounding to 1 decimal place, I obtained 14.4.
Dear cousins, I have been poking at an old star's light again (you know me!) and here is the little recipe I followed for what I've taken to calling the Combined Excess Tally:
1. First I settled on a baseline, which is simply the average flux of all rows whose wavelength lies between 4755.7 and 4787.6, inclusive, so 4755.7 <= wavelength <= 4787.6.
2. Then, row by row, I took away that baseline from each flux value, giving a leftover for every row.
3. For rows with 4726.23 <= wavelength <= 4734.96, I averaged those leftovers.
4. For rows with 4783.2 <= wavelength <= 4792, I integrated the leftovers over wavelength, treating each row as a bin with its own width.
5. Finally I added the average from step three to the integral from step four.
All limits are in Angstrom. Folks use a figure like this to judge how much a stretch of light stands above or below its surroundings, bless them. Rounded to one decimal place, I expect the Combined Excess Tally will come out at -1.8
